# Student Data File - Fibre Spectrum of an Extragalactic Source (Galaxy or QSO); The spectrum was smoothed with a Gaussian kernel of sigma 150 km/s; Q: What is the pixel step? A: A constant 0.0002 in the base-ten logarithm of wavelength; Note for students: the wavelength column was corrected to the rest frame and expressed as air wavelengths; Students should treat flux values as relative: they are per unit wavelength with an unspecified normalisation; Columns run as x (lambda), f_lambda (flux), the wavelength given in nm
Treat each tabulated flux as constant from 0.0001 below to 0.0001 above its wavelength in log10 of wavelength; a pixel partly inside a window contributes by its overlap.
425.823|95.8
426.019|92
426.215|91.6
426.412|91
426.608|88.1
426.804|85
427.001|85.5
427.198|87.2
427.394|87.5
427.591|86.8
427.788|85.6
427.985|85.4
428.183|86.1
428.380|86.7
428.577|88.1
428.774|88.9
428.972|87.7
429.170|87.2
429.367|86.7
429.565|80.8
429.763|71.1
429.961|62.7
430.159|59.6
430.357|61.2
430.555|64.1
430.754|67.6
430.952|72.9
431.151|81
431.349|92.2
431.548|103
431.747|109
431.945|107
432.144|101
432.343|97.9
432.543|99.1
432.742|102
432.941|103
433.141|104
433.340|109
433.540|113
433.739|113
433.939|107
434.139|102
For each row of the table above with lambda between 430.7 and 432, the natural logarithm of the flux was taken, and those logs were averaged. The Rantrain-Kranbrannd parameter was 4.49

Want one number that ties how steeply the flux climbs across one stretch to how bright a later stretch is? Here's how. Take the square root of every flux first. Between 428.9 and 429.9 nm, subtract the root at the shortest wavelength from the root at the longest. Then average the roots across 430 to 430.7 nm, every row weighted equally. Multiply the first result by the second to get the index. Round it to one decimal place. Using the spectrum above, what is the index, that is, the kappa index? -7.3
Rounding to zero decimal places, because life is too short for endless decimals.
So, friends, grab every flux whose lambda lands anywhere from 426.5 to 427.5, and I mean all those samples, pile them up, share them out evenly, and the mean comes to 87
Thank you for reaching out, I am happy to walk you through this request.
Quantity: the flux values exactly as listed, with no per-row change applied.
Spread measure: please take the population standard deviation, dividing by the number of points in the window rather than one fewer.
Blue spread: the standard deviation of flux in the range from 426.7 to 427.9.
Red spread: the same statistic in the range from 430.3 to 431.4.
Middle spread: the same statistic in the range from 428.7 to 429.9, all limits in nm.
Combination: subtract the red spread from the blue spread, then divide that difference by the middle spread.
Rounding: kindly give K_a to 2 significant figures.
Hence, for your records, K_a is -1.6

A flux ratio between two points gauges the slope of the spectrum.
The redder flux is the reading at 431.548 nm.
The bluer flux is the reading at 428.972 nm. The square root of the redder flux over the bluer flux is 1.08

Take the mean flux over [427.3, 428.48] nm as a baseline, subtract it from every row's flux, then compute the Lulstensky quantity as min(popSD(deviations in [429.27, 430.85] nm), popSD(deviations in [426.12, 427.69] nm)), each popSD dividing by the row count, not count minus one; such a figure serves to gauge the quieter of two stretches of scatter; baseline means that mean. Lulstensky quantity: 2.2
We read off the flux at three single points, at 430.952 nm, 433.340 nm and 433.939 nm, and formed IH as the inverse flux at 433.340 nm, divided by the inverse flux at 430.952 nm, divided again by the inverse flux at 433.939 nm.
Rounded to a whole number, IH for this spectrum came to 72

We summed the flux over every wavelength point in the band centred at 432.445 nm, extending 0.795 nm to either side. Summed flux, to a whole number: 823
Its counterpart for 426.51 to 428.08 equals 691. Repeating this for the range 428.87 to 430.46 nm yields 597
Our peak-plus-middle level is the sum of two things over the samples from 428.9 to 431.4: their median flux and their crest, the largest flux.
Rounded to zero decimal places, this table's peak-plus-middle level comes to 165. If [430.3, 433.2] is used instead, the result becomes 208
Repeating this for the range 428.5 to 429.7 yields 176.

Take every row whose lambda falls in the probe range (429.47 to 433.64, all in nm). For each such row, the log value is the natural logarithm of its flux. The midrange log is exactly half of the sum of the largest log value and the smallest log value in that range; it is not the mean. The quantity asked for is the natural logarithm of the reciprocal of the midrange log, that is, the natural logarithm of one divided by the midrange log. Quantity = -1.48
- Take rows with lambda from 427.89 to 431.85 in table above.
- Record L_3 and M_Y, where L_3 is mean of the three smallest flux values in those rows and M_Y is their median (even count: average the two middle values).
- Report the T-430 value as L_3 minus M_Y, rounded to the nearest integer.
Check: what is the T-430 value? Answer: -25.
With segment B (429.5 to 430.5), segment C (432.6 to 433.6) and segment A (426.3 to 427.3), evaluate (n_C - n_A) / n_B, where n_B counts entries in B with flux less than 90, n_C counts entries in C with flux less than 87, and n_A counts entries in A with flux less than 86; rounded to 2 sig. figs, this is -0.40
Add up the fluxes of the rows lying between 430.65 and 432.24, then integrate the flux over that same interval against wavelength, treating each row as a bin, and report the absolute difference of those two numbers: 588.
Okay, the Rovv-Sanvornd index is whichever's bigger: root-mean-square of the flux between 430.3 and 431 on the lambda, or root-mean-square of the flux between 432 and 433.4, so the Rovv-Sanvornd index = 102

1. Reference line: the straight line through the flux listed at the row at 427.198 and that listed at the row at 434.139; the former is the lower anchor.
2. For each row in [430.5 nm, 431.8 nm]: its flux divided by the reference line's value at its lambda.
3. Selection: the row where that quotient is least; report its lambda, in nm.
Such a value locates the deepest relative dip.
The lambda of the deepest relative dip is 430.555 nm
